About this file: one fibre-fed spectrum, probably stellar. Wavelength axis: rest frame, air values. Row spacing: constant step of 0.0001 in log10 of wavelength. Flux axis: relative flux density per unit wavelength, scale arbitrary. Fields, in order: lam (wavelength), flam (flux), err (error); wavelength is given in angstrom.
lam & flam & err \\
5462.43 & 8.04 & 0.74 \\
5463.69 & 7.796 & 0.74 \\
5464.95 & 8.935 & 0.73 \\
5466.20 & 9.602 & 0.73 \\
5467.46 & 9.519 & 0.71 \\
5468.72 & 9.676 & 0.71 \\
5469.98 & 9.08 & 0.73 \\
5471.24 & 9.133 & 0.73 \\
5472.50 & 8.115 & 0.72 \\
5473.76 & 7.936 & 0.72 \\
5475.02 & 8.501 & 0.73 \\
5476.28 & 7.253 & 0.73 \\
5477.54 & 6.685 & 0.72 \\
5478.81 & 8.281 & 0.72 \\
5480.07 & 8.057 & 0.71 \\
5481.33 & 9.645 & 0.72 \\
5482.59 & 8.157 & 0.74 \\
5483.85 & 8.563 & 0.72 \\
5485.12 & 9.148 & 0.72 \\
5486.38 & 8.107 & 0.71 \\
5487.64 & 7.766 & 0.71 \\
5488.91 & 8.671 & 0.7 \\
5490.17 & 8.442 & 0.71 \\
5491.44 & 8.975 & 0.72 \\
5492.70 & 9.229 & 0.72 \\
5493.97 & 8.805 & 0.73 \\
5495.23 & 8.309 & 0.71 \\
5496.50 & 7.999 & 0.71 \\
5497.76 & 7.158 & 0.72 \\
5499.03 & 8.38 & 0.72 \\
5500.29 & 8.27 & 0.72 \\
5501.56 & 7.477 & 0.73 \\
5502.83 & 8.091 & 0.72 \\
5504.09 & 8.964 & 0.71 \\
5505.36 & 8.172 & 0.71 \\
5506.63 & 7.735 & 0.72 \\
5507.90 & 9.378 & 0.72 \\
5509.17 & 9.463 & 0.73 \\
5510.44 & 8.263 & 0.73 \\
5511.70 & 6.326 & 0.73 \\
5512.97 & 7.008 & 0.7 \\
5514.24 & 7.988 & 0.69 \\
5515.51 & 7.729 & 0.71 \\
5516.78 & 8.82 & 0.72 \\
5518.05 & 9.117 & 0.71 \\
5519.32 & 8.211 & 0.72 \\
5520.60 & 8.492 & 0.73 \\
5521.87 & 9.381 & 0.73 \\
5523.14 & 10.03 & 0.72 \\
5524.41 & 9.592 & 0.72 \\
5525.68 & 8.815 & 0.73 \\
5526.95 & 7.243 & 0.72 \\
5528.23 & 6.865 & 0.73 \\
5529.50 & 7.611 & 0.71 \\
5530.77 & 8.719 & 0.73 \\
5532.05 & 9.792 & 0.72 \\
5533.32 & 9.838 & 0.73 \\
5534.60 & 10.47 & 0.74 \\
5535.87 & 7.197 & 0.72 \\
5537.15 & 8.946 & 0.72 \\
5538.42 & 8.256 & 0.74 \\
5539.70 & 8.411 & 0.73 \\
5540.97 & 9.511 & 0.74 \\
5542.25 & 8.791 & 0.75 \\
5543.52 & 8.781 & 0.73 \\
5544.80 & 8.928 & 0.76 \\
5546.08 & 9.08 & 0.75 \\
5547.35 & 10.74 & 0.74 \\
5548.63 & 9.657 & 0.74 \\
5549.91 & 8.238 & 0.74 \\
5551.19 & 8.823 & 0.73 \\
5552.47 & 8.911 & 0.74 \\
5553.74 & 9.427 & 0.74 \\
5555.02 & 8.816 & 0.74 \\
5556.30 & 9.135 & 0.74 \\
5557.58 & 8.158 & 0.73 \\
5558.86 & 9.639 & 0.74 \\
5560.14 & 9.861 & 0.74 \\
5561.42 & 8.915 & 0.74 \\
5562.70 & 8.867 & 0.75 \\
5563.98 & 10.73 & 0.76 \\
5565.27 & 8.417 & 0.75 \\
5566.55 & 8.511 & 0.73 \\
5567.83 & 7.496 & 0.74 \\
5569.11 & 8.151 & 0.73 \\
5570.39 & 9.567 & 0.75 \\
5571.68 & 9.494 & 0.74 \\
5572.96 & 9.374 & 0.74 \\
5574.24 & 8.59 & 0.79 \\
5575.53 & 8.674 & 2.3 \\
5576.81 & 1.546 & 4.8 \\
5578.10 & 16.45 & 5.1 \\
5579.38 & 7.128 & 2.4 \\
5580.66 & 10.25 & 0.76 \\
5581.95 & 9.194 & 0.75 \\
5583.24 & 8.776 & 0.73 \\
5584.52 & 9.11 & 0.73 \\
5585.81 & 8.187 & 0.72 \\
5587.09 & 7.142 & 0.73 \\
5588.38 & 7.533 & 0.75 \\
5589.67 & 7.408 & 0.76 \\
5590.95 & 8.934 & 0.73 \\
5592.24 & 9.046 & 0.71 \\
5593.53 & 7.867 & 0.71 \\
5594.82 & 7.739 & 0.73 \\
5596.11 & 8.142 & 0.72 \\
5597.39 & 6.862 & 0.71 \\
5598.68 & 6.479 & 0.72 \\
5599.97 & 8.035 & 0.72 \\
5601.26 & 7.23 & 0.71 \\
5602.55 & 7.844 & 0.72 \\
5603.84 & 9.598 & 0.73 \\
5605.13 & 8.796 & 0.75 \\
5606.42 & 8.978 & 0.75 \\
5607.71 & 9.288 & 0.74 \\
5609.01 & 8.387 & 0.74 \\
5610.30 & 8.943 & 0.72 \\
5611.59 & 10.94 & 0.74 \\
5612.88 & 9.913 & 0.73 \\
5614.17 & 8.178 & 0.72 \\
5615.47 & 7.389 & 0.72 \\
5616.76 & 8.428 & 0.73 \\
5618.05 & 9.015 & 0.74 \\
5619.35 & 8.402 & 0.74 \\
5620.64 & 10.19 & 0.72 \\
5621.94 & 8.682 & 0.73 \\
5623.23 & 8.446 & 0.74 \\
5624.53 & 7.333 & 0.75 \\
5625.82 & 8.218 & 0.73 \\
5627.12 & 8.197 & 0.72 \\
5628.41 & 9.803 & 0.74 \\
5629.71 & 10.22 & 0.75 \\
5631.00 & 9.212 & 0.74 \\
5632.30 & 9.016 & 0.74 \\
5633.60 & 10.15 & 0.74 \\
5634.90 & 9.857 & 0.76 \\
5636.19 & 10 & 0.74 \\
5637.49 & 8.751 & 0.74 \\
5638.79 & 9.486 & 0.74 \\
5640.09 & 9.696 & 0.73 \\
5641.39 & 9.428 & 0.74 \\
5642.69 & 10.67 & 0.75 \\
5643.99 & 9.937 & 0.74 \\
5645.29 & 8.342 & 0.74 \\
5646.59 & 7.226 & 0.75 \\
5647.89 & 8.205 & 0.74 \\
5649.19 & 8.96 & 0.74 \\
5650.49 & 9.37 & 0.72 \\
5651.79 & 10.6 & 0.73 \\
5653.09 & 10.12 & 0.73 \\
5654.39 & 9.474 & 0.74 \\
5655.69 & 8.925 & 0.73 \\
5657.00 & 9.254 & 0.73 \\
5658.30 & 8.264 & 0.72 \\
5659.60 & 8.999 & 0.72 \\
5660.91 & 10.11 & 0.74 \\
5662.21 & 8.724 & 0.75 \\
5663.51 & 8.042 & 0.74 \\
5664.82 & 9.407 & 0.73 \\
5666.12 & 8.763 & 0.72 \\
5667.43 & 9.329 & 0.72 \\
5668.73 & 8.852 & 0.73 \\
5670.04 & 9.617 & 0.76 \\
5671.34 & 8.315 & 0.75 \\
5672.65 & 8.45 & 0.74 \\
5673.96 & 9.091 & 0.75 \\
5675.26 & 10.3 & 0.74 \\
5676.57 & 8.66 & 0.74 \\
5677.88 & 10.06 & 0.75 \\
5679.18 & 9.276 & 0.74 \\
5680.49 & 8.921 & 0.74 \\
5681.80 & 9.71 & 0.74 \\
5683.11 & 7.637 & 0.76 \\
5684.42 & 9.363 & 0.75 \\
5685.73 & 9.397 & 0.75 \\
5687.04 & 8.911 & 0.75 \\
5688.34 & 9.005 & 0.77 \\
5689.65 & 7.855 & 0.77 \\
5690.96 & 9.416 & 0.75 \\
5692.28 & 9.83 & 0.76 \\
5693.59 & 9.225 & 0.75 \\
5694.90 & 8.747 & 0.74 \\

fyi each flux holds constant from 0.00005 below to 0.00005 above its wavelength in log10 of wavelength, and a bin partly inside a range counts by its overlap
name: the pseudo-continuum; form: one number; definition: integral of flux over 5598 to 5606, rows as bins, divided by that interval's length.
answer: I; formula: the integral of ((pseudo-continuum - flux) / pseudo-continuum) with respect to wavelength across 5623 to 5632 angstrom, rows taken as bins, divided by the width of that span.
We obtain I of -0.10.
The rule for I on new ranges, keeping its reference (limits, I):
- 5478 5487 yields -0.06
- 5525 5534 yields -0.05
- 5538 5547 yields -0.11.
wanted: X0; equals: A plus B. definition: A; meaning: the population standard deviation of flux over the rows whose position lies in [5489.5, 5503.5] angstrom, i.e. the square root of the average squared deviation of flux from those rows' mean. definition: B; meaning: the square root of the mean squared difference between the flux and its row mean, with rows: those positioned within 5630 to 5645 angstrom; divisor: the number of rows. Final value 1.1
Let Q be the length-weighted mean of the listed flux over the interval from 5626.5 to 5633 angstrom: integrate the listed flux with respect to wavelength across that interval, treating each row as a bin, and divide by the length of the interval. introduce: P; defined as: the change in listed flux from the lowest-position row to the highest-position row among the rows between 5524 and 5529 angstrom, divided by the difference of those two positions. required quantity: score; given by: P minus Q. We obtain -10.0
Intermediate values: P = -0.7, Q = 9.3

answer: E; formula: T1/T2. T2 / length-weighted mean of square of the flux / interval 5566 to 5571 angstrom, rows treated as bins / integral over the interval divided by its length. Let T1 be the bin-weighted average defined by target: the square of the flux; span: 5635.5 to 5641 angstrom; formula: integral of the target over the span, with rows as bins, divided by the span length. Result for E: 1.26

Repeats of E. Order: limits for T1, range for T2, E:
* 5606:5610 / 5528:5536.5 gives 1.01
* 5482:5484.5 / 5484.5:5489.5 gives 0.98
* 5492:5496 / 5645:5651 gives 1.08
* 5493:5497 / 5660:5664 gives 0.88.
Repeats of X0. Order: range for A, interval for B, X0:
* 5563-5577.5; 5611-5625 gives 3.3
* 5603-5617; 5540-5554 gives 1.5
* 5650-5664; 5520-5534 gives 1.8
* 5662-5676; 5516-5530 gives 1.6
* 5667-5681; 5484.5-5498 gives 1.2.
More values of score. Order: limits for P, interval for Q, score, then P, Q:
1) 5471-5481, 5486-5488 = -8.1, -0.1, 8.0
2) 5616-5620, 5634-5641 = -9.6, 0.0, 9.6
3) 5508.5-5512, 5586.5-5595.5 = -9.2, -1.2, 8.0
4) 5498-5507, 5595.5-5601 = -7.5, -0.1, 7.4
